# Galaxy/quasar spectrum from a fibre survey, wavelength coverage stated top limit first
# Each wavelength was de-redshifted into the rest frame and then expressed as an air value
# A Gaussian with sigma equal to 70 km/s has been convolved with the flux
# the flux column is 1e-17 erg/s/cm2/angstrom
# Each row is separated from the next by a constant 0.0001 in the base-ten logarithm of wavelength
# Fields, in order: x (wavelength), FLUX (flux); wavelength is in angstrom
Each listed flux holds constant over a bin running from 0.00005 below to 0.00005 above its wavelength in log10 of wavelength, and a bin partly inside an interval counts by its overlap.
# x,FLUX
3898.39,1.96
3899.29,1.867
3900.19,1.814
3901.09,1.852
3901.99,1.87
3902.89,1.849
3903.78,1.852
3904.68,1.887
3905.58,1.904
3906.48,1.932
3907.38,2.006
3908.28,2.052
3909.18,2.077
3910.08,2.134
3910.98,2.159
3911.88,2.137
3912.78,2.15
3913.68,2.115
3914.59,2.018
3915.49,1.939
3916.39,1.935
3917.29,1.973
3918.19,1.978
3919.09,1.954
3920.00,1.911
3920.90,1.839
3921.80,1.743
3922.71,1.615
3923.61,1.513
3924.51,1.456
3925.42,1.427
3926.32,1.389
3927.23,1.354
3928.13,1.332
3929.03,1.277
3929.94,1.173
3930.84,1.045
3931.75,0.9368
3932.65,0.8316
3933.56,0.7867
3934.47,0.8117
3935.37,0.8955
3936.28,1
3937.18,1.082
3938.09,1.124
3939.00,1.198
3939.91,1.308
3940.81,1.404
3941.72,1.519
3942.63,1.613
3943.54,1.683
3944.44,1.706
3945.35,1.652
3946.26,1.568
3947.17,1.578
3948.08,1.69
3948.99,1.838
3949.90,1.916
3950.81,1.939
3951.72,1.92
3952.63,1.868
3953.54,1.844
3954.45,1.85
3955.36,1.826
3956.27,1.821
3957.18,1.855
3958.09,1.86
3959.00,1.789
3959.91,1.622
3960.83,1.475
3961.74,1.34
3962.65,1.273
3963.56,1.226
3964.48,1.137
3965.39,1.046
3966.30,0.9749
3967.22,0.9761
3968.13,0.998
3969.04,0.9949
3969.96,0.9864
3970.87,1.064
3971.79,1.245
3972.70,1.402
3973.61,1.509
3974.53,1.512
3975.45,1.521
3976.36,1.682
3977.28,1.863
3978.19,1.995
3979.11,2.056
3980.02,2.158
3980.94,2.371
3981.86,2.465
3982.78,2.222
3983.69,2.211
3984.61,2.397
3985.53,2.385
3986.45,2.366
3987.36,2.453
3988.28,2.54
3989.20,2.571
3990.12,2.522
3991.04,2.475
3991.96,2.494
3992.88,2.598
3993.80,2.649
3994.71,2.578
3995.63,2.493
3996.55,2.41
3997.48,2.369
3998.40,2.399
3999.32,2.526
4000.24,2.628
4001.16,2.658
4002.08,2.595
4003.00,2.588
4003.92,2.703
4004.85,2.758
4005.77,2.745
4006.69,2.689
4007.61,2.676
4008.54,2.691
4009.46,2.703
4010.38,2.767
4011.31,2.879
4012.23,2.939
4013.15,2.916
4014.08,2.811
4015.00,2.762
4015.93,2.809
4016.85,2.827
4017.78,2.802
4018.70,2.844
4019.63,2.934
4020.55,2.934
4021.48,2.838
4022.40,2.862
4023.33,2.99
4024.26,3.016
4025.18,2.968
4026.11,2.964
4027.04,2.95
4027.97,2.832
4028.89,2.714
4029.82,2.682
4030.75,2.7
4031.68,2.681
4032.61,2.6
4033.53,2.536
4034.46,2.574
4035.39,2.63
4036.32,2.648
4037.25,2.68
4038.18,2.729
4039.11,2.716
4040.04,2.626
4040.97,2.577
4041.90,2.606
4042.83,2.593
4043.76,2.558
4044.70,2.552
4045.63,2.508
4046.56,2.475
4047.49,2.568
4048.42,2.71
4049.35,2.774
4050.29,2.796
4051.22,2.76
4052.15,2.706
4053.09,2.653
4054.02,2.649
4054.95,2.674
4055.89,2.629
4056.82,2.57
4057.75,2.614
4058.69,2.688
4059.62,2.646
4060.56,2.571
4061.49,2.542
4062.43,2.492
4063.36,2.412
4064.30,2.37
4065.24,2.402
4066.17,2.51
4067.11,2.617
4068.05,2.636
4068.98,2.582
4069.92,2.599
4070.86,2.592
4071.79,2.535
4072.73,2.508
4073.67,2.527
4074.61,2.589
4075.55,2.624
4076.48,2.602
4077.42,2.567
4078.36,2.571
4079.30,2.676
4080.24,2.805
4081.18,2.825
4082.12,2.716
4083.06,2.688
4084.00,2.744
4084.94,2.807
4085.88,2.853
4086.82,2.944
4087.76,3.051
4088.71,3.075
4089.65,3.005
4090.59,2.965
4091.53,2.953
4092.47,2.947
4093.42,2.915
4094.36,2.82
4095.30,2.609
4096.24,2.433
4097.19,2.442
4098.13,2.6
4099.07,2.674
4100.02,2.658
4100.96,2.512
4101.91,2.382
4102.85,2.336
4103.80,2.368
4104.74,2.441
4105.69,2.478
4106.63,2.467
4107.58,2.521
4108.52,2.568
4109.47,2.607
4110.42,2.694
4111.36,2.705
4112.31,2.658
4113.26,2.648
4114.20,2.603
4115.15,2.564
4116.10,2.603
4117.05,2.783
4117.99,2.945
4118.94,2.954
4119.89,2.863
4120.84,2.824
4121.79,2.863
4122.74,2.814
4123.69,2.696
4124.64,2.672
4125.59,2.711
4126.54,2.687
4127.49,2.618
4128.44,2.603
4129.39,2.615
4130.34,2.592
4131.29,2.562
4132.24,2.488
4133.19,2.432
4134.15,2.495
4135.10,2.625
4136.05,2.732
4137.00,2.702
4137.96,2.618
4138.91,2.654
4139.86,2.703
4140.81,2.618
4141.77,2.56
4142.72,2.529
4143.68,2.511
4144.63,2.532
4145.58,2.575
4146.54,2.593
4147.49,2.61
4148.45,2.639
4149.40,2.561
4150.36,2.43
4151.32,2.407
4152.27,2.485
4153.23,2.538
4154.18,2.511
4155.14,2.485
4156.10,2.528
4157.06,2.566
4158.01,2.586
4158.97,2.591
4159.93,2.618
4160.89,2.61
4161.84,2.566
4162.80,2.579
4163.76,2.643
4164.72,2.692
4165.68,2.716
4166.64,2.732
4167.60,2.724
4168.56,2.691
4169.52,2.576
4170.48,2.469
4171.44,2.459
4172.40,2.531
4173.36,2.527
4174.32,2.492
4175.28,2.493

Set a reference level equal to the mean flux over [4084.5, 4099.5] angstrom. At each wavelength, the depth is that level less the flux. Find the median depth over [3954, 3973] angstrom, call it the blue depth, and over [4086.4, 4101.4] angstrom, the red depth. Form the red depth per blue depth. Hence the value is -0.03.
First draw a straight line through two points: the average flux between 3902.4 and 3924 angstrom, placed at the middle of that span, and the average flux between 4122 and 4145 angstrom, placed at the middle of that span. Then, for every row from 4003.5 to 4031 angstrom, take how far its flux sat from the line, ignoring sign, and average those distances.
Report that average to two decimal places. 0.56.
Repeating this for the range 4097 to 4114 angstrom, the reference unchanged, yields 0.10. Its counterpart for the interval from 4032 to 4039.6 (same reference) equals 0.32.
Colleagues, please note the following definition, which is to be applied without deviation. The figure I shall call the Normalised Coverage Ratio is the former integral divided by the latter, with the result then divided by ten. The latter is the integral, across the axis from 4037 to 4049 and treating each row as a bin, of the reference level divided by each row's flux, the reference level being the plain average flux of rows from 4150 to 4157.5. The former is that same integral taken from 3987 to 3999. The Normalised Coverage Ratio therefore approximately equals 0.10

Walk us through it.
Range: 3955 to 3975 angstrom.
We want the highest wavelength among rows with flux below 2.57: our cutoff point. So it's 3974.53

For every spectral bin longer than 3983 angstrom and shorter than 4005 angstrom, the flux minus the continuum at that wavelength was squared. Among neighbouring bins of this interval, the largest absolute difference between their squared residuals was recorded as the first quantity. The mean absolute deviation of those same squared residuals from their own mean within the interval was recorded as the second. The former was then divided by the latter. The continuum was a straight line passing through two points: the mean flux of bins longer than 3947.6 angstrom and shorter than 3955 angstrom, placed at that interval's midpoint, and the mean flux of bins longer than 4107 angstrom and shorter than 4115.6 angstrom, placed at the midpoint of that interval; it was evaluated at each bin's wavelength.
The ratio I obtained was 1.5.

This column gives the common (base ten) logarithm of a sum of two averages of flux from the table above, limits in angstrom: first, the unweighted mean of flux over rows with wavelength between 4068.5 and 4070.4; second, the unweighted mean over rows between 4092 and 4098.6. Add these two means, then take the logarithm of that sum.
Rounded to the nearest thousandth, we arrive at 0.722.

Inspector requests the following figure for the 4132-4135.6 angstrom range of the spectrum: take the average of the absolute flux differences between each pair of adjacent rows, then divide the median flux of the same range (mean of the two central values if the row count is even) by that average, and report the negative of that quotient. -30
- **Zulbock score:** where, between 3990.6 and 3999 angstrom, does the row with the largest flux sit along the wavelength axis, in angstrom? 3993.80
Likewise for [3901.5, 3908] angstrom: 3907.38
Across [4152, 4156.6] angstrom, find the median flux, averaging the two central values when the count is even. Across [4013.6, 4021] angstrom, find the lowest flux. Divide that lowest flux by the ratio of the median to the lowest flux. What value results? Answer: 3.0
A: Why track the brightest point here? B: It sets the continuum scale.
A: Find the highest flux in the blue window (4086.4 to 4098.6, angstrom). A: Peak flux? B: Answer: 3.075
